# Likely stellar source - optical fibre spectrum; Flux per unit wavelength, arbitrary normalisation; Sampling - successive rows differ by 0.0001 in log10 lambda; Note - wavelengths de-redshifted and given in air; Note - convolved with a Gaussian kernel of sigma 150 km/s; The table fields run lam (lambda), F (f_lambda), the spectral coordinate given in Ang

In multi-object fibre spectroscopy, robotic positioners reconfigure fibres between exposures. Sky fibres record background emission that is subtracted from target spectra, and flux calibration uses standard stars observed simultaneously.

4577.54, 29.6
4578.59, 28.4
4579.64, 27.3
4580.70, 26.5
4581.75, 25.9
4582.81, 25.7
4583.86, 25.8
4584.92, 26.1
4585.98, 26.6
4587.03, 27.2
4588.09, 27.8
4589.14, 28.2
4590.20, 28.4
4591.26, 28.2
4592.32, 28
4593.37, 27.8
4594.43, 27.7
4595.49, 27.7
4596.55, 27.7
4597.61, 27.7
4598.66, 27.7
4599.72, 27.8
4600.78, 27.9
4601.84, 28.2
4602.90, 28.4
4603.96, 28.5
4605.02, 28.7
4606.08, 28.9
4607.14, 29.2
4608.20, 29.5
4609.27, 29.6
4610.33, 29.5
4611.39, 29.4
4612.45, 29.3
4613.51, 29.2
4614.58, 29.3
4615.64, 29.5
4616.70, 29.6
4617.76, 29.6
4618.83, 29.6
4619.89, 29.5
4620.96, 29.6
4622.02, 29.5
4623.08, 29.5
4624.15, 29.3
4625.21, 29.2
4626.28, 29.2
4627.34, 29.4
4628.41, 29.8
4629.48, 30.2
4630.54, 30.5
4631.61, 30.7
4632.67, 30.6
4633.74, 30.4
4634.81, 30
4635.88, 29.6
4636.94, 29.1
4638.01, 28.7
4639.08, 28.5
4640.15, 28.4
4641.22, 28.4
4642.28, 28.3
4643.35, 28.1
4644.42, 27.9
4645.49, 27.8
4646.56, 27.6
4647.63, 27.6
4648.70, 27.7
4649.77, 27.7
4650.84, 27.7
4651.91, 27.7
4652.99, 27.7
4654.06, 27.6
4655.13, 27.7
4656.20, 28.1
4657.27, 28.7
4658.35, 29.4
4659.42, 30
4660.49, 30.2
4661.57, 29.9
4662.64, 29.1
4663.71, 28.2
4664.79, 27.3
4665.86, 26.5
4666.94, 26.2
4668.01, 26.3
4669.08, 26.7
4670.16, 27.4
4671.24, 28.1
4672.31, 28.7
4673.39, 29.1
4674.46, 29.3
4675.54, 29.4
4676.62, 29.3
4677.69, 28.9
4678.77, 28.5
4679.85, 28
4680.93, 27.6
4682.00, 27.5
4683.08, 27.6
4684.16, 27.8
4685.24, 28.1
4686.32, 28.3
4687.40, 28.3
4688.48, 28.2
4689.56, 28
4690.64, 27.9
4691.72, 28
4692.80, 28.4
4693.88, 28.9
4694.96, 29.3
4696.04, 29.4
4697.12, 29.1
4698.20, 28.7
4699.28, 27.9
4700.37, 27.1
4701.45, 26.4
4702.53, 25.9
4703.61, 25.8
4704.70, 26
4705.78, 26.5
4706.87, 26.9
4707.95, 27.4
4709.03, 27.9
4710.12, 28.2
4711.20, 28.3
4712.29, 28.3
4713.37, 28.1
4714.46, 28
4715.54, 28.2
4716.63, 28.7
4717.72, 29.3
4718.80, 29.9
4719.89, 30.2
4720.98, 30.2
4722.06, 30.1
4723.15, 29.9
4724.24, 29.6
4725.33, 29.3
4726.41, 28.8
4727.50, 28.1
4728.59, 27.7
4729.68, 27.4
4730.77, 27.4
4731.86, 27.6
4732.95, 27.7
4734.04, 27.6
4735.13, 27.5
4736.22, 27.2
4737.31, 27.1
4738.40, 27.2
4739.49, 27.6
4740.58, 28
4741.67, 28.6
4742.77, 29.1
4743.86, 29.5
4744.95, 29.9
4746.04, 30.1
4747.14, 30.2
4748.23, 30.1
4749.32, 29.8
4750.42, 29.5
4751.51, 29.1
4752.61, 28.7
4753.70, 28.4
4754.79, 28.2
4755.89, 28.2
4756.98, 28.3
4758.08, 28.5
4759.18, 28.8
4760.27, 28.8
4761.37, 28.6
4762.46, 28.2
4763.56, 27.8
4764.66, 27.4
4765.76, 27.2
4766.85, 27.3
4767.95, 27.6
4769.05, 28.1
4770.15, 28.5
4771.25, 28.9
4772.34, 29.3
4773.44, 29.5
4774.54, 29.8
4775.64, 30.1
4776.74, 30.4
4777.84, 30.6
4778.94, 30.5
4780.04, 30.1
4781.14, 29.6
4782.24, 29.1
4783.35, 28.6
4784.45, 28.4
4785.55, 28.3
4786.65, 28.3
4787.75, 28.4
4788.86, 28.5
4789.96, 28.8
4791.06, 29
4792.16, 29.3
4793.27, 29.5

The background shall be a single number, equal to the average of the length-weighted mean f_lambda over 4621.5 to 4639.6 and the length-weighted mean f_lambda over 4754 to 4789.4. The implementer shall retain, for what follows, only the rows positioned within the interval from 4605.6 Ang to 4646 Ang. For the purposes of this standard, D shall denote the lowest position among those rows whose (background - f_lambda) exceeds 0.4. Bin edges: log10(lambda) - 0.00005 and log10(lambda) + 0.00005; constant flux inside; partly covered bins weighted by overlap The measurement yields 4638.01 Ang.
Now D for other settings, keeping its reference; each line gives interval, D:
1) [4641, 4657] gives 4641.22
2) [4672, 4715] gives 4672.31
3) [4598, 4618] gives 4598.66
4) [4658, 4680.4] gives 4663.71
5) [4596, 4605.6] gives 4596.55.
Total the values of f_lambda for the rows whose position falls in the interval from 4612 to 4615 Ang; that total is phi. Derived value 88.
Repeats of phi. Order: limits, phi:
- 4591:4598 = 195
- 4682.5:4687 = 112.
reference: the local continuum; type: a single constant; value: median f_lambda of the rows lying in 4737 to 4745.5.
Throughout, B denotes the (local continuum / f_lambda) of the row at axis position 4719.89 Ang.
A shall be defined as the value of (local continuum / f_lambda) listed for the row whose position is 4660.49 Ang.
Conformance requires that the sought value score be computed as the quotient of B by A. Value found 1.00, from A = 0.94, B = 0.94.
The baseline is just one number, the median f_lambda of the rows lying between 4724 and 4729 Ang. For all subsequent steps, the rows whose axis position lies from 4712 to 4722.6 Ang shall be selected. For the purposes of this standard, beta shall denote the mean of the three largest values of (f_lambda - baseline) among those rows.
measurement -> 1.4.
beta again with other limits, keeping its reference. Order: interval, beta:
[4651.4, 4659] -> -0.1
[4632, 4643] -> 1.5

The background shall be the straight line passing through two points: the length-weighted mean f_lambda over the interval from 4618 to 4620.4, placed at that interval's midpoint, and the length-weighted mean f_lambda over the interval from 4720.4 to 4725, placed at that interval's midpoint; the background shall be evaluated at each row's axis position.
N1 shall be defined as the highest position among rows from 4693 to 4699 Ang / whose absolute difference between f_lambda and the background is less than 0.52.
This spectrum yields 4696.04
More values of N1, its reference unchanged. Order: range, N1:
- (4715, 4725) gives 4724.24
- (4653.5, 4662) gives 4661.57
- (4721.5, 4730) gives 4724.24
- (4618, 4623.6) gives 4623.08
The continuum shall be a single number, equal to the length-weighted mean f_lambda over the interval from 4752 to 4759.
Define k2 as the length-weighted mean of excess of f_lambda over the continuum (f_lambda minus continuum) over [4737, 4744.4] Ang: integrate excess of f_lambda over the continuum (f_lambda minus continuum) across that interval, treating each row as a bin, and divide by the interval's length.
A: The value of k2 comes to -0.2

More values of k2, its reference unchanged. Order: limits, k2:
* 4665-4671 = -1.7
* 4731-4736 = -0.8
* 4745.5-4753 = 1.3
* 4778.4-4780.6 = 1.9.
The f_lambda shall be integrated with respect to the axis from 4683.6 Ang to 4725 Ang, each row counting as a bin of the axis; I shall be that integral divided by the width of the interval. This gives 28.2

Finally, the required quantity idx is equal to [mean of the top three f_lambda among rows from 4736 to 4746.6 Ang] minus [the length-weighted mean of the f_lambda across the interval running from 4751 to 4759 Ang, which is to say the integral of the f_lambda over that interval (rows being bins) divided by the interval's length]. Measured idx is 1.4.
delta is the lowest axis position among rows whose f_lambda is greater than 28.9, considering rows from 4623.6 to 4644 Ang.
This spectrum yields 4624.15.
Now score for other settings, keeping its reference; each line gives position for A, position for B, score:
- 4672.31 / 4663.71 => 1.02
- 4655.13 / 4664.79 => 1.01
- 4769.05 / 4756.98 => 0.99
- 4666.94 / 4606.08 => 0.91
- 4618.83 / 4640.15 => 1.04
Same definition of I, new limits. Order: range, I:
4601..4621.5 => 29.2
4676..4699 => 28.4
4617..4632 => 29.7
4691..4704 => 28.0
